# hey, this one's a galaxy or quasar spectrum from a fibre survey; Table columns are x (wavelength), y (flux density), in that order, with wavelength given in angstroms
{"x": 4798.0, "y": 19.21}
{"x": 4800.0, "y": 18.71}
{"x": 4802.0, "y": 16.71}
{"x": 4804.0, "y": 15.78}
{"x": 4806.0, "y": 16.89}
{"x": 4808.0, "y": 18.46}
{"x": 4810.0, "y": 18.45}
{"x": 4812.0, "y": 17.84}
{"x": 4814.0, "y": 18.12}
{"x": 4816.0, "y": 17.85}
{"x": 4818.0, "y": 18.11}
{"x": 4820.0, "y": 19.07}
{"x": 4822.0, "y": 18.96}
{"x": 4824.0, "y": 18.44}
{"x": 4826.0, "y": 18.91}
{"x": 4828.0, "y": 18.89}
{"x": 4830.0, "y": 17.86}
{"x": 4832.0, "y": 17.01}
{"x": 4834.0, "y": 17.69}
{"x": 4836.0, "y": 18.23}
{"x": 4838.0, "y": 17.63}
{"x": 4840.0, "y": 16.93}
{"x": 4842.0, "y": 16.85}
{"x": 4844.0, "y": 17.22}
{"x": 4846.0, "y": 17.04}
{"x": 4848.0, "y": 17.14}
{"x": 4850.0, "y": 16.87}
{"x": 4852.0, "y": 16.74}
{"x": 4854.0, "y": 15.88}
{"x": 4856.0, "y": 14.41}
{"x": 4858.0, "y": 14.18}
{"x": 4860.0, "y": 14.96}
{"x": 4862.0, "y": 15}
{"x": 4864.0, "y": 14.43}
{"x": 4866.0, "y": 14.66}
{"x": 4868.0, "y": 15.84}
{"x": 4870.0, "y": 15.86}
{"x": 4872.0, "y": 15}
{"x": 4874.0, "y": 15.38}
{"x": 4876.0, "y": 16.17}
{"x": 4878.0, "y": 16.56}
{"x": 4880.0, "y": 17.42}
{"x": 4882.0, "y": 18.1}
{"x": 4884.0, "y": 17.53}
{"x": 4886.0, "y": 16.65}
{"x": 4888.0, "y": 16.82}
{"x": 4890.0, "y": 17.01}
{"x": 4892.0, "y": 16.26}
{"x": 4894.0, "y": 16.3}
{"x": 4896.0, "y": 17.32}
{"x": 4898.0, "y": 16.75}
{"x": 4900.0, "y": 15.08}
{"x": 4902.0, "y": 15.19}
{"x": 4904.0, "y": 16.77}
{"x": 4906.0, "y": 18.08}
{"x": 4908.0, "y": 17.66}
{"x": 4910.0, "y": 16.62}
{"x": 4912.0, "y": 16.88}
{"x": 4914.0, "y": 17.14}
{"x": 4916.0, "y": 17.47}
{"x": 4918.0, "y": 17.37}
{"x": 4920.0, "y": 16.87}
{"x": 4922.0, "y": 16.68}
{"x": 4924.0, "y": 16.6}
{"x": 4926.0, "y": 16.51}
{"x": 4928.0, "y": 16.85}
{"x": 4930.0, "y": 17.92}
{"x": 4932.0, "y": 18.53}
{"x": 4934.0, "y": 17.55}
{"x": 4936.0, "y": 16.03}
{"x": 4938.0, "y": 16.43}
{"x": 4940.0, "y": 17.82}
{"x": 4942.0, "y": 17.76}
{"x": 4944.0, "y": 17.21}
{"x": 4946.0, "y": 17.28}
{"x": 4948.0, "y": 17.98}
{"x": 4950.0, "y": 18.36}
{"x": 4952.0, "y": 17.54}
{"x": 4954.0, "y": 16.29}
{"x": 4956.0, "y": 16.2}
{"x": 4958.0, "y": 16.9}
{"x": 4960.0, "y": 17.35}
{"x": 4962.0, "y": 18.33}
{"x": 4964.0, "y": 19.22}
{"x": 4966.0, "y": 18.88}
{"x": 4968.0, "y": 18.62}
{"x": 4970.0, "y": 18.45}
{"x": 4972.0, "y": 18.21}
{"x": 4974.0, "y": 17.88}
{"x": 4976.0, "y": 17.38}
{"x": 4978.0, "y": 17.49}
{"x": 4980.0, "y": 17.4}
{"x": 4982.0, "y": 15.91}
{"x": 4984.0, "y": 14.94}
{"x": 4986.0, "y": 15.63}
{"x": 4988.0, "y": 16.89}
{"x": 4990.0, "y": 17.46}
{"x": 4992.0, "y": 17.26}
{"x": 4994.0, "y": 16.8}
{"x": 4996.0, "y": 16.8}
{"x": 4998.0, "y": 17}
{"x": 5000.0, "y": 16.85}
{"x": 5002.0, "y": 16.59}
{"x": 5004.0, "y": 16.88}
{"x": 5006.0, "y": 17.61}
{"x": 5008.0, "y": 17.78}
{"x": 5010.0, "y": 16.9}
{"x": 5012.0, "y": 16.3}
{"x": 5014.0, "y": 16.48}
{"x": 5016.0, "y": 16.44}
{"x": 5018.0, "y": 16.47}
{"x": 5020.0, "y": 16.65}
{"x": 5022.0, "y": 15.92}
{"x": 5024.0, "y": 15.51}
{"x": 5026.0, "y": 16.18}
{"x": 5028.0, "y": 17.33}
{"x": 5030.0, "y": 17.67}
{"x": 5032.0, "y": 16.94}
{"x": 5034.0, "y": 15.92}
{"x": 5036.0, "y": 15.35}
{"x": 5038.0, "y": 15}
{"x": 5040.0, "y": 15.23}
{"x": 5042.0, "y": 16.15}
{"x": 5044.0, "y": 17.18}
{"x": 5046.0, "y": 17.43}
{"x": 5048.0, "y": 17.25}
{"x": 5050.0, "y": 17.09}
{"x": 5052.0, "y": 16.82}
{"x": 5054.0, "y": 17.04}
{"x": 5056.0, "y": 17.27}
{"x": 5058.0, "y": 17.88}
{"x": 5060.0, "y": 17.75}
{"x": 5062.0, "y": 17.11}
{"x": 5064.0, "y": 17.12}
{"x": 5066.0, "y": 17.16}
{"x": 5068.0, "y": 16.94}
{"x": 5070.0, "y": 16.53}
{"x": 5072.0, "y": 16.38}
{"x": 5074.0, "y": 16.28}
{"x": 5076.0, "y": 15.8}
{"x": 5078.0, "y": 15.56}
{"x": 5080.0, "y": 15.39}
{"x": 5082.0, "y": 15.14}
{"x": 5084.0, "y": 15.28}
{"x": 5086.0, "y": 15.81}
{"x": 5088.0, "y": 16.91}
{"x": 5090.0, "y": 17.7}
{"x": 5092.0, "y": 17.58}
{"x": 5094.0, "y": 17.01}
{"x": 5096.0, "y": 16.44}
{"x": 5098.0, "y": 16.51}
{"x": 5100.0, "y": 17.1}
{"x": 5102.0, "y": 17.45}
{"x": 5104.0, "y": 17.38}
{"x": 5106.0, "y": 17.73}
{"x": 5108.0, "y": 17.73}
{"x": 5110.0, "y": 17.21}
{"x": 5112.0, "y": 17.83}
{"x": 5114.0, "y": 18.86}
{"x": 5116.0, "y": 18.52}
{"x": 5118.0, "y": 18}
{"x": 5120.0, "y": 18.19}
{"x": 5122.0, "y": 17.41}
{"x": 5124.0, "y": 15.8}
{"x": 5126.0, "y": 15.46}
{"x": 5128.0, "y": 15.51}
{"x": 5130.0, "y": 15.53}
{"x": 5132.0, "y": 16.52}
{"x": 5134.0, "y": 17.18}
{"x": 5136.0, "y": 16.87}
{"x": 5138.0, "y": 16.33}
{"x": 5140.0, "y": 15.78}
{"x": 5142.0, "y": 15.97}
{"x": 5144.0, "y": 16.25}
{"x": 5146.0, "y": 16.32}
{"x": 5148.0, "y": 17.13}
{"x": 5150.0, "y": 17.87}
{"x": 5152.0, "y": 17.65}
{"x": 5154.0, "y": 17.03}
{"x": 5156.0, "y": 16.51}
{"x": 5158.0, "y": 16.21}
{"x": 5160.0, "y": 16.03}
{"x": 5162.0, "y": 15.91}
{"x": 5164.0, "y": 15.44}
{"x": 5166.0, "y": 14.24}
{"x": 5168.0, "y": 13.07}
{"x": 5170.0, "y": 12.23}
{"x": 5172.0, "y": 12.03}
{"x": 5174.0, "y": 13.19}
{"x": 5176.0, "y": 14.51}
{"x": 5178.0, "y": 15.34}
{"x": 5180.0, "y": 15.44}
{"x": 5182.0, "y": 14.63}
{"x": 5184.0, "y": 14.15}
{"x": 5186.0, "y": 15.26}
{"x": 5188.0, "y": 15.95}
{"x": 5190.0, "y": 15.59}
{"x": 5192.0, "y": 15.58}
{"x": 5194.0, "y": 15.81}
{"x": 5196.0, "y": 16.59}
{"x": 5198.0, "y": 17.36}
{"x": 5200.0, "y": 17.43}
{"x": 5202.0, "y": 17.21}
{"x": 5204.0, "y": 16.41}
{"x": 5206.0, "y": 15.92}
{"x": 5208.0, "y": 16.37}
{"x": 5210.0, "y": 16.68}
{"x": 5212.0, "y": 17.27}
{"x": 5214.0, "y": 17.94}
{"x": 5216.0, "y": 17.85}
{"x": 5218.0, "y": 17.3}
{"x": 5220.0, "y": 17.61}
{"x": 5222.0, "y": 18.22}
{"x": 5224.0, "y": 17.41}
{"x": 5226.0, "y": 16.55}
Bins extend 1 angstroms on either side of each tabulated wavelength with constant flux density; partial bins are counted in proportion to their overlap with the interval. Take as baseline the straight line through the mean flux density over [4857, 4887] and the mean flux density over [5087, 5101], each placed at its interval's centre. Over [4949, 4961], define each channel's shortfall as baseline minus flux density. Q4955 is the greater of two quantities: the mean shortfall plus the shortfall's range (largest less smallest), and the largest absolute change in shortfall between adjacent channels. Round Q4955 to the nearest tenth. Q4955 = 1.4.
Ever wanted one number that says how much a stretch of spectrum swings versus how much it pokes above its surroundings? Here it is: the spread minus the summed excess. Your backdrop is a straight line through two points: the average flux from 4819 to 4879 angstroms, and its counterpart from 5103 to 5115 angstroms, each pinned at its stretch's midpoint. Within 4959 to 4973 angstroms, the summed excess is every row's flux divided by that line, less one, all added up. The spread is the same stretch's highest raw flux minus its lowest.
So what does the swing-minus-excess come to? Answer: 1.4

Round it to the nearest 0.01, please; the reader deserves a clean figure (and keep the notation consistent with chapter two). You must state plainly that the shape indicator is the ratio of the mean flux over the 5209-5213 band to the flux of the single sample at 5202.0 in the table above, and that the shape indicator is 0.99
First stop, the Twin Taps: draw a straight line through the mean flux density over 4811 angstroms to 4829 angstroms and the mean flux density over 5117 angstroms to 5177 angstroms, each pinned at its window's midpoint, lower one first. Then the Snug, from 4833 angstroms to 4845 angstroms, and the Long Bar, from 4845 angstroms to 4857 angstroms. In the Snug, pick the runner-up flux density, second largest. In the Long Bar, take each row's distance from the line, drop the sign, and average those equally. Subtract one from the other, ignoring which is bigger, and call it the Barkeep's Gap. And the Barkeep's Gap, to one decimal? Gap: 15.8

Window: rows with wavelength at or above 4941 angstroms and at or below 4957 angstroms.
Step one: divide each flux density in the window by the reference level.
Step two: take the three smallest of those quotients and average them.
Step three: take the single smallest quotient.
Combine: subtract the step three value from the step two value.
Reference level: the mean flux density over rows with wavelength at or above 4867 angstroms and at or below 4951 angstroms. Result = 0.022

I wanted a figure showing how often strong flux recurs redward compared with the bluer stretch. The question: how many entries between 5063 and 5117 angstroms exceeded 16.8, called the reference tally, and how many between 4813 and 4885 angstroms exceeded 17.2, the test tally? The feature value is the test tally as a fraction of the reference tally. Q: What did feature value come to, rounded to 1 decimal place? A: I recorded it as 1.0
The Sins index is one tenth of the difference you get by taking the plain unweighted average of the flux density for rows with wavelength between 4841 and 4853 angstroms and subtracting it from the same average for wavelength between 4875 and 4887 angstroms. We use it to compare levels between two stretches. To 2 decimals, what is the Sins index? 0.01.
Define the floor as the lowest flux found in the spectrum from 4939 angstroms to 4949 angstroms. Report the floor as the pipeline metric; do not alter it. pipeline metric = 17.21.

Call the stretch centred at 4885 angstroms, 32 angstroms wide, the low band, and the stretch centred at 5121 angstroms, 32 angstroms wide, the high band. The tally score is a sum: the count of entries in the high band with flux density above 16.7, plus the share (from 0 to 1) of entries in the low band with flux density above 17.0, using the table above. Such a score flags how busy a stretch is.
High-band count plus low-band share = 11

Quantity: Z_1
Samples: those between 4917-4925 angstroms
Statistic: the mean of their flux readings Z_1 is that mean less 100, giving -83.1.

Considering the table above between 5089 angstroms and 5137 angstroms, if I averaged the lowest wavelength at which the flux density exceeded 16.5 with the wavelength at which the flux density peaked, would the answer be 5102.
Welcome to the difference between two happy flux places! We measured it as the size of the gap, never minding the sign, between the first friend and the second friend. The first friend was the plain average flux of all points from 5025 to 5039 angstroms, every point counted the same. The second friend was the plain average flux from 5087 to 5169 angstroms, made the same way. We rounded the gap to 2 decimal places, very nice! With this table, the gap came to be 0.39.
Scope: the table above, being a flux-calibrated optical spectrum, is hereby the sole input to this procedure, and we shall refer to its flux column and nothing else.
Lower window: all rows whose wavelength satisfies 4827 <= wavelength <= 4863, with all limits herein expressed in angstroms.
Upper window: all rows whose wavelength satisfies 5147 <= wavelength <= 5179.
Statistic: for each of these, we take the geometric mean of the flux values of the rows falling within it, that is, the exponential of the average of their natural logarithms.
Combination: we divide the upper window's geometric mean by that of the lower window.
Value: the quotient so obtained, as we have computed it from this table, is 0.91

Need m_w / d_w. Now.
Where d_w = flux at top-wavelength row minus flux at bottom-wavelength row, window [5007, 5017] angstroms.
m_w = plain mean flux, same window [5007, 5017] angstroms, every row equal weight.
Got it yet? -13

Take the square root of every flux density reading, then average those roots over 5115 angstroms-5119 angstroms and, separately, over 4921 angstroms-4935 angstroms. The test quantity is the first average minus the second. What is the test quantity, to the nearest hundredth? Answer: 0.12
